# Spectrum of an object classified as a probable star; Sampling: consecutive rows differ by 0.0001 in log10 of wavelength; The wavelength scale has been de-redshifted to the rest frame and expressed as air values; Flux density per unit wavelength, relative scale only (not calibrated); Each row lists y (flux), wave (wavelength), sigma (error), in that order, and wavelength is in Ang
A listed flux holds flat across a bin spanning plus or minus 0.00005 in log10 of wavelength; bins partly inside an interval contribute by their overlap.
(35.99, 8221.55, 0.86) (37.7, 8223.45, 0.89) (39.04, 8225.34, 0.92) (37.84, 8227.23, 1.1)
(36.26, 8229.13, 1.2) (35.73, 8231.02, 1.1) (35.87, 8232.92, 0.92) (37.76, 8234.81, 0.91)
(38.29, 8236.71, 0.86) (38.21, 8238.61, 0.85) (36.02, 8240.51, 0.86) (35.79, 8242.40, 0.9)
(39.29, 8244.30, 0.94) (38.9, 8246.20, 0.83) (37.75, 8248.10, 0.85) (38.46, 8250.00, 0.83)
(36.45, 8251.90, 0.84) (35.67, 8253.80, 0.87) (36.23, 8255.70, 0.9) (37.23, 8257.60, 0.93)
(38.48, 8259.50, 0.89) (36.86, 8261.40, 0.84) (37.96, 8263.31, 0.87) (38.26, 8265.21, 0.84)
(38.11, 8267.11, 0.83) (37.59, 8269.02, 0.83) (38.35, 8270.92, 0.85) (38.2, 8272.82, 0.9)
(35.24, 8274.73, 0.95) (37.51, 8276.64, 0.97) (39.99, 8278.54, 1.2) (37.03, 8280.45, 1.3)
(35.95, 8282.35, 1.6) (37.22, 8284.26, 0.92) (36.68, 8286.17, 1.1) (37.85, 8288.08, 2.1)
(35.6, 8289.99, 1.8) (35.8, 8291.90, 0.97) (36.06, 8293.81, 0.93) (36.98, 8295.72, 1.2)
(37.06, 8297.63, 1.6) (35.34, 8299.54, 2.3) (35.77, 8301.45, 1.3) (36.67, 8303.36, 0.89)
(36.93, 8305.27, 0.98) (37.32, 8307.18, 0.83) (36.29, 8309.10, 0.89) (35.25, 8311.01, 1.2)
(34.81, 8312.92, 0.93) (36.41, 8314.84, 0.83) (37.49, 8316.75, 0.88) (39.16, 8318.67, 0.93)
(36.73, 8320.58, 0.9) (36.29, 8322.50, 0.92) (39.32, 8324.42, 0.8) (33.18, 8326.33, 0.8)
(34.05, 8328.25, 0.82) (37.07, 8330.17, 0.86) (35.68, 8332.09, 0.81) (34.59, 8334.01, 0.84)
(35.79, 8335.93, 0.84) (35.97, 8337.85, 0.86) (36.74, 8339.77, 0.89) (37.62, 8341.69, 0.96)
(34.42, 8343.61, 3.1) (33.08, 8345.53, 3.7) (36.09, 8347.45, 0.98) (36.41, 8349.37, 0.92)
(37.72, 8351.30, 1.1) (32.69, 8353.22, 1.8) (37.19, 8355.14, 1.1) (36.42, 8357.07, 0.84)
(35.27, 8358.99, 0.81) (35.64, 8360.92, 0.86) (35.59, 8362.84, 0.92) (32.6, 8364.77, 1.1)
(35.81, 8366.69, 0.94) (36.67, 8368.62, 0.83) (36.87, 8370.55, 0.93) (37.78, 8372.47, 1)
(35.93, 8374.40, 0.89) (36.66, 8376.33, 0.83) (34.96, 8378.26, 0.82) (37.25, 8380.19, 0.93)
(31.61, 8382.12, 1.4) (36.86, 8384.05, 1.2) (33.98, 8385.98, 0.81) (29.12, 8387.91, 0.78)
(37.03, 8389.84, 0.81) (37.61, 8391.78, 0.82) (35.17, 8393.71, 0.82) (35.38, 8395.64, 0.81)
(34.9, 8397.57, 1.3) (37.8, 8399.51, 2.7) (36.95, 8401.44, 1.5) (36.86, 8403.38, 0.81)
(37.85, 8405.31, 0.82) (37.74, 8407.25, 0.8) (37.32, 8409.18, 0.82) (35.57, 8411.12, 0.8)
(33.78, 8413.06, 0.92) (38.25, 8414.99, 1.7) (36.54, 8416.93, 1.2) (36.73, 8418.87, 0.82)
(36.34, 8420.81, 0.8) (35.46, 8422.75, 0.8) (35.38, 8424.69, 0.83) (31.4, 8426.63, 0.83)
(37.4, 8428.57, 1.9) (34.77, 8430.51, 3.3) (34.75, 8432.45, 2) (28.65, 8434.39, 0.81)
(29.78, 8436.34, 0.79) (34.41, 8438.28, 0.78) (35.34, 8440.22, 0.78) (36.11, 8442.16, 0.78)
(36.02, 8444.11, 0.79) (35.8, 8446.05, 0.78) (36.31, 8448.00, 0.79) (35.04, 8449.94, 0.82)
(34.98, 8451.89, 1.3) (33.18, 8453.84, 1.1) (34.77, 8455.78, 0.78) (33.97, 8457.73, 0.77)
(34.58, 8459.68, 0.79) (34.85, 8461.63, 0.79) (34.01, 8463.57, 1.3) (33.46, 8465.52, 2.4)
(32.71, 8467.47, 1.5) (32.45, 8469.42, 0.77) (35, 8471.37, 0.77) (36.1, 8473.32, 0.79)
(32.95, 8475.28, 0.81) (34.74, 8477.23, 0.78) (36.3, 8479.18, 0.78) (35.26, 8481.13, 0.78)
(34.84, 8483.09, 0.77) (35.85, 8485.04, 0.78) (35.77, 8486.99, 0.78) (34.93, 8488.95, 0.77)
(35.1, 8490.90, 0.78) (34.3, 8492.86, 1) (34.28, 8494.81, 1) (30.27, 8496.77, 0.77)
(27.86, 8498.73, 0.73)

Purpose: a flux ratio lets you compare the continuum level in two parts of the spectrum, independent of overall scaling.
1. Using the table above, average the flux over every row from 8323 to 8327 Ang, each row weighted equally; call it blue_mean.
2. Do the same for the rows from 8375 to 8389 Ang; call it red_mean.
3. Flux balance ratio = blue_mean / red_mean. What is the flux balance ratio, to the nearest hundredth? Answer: 1.06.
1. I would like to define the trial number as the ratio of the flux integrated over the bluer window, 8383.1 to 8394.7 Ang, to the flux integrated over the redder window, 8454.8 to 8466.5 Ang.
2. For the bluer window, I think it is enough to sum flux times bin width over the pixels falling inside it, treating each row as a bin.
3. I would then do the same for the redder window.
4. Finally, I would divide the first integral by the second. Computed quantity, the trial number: 1.011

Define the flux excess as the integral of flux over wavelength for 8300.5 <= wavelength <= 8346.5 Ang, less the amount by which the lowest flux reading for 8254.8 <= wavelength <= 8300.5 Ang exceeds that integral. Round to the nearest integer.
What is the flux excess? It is 3287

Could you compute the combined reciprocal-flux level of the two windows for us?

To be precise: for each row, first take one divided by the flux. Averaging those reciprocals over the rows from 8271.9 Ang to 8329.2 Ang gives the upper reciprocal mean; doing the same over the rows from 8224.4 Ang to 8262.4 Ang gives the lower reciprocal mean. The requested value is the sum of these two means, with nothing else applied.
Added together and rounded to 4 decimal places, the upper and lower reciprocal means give 0.0542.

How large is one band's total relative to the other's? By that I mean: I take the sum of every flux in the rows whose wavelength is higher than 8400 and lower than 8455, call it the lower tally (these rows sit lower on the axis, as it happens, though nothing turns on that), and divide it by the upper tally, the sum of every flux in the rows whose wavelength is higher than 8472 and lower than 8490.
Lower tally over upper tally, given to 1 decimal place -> 3.1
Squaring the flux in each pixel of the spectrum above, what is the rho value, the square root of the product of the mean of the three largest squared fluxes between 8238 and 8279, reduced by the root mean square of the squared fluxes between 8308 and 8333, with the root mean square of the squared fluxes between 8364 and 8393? 536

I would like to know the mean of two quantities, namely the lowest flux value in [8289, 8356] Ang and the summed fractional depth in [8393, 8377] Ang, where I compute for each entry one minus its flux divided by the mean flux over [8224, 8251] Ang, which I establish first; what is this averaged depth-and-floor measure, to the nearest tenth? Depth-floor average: 16.6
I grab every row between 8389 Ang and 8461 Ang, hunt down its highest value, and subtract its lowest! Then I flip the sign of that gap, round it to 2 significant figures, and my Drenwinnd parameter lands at -9.6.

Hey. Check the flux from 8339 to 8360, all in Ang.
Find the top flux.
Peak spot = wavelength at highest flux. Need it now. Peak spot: 8351.30 Ang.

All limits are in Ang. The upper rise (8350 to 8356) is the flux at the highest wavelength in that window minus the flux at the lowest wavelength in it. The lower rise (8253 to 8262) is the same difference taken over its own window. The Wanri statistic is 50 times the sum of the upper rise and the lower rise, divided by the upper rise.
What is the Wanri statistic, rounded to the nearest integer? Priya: -62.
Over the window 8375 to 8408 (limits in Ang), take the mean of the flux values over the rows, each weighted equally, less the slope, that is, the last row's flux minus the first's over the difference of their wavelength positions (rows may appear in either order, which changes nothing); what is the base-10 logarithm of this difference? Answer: 1.55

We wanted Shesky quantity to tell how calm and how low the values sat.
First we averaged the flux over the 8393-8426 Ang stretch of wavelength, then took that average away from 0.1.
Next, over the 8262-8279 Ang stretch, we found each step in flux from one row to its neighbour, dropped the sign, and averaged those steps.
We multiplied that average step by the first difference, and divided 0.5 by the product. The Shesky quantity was -0.0115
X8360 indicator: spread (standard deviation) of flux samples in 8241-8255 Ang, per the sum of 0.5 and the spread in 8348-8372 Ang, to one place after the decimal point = 0.7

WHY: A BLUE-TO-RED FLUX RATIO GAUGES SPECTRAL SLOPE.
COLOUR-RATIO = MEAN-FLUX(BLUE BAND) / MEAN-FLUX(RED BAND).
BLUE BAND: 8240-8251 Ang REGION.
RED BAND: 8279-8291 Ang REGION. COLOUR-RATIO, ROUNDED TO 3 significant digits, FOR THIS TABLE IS 1.03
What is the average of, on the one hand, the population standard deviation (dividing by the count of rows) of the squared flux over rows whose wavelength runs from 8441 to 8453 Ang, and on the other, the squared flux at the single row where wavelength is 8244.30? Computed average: 790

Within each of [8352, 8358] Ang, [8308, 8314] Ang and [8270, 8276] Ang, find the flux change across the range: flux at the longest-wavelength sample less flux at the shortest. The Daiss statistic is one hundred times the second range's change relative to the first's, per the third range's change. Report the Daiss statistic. 13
